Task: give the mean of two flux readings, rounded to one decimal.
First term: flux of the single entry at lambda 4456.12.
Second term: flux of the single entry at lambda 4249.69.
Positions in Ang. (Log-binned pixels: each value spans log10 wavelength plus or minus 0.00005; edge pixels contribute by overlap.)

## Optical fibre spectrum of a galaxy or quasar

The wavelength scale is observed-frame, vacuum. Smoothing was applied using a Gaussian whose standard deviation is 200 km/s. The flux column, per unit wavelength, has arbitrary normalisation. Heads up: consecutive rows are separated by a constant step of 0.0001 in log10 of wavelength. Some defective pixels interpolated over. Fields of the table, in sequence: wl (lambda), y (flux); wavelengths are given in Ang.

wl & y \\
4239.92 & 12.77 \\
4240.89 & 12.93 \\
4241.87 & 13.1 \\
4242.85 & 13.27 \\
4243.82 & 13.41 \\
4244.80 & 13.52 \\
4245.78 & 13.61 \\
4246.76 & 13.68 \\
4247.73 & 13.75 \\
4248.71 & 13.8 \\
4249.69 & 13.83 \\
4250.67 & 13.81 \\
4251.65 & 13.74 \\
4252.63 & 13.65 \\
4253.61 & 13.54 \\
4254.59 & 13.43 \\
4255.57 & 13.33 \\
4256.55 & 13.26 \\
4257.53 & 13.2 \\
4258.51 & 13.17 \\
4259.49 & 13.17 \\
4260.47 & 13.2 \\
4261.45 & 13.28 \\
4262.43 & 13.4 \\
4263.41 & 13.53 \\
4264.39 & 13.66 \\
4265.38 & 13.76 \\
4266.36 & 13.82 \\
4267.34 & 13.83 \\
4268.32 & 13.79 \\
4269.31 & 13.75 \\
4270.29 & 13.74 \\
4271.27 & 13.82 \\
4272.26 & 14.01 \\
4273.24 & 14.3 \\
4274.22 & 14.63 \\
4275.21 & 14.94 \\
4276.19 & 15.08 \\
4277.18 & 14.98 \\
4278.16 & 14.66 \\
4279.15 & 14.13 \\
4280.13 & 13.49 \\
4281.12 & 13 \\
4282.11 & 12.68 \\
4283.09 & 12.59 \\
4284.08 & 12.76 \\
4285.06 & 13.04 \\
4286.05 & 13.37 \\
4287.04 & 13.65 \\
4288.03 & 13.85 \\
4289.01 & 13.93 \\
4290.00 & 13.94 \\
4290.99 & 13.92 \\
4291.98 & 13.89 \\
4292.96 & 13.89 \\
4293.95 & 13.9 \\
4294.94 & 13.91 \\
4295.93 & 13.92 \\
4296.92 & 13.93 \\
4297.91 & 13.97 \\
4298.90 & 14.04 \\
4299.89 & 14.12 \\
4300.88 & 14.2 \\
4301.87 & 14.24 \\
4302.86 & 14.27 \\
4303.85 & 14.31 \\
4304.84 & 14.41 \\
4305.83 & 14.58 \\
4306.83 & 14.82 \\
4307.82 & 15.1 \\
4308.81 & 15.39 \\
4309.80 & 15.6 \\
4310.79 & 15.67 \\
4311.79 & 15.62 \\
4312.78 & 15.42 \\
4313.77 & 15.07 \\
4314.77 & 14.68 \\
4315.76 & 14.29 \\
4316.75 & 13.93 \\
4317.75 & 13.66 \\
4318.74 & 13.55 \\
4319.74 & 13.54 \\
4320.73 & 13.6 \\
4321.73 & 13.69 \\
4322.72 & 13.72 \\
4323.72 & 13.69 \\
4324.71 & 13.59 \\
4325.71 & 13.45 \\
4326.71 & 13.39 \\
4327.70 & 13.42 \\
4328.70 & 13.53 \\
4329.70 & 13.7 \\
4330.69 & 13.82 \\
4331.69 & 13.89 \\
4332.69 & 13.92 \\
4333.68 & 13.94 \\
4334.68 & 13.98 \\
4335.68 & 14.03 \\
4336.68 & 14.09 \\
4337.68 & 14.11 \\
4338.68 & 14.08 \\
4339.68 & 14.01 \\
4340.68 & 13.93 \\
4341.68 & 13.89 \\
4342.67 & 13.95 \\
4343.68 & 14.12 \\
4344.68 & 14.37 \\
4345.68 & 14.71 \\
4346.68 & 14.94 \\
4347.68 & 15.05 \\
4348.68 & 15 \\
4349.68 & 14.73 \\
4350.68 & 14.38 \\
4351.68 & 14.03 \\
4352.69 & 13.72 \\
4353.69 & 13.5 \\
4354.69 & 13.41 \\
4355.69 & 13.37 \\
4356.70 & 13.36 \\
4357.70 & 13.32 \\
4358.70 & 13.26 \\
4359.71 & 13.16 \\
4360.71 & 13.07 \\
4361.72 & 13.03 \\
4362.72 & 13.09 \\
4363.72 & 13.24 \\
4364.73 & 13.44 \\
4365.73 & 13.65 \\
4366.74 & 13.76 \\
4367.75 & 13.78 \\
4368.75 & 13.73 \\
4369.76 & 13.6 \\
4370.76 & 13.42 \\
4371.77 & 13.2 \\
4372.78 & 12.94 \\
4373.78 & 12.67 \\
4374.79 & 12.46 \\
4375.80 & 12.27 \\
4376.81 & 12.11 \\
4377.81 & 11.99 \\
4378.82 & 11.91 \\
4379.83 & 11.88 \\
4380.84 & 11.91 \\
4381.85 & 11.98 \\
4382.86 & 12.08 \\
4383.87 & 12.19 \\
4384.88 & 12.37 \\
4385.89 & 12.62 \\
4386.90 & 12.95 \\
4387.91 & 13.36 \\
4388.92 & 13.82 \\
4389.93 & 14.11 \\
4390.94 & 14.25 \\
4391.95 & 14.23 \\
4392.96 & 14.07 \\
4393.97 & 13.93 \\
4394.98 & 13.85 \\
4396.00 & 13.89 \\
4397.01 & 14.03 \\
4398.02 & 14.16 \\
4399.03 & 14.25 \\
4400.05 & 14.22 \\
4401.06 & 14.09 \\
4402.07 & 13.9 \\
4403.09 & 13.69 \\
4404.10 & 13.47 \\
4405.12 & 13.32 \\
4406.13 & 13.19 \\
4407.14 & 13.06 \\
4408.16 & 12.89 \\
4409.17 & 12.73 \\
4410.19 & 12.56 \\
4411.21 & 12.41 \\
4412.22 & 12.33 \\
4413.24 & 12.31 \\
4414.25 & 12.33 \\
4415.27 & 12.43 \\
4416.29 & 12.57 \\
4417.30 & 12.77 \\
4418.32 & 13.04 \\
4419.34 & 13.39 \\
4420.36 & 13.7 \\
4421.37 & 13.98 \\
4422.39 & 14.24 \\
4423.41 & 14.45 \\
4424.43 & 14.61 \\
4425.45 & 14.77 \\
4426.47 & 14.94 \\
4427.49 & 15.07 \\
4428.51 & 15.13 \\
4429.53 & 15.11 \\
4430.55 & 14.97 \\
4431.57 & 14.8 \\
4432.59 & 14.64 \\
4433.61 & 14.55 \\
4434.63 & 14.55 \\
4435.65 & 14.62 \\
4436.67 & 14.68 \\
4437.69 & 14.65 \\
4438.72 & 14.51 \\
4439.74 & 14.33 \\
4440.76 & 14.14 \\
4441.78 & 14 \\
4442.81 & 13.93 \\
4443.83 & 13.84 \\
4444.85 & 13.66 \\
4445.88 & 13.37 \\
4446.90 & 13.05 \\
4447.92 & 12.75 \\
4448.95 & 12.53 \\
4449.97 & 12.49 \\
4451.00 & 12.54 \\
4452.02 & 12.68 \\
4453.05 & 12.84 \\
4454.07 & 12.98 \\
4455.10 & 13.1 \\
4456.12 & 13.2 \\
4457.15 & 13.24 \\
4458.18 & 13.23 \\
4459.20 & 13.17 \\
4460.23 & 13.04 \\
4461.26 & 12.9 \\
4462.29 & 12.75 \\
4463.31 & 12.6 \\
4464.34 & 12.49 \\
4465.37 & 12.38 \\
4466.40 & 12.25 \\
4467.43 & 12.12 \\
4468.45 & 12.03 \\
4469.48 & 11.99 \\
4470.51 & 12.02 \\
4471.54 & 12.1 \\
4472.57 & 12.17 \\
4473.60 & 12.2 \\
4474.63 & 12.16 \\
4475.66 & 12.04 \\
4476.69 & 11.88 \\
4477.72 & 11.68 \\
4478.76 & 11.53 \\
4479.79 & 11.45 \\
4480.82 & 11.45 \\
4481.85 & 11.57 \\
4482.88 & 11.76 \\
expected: 13.5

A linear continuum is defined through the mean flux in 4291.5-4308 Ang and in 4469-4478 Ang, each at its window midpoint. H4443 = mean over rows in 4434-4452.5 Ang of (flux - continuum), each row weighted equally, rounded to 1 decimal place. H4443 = 1.3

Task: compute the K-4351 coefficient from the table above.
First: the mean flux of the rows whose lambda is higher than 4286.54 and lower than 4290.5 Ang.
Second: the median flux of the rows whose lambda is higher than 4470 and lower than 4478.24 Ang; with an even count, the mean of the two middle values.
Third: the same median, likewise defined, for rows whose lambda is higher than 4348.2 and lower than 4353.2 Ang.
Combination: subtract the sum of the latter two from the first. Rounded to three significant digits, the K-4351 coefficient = -12.6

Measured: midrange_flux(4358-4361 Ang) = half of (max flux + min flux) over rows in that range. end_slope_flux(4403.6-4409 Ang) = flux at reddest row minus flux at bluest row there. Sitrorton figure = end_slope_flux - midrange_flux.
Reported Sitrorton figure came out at -13.7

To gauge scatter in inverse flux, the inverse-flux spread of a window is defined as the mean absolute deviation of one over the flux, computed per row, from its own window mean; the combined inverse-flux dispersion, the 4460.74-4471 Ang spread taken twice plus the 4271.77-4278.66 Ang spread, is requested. 0.0049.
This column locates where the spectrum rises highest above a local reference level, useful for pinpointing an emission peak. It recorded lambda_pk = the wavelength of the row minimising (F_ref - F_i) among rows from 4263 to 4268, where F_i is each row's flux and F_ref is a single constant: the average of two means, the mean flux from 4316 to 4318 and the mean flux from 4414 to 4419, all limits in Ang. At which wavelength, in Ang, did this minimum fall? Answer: 4267.34 Ang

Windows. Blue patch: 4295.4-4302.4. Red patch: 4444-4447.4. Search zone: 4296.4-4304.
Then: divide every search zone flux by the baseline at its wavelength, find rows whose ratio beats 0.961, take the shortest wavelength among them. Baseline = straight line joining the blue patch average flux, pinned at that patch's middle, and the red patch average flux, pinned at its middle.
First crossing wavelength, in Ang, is 4296.92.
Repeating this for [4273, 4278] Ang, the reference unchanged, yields 4273.24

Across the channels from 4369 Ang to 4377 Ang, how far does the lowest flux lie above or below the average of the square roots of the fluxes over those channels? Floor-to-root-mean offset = 8.5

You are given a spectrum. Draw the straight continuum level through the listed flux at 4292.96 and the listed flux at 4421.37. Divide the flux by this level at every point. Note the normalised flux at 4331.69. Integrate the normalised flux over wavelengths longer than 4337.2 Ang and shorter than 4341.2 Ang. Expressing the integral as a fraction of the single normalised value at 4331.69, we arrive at 4.04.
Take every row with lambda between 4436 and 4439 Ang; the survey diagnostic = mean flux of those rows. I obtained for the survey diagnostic 14.6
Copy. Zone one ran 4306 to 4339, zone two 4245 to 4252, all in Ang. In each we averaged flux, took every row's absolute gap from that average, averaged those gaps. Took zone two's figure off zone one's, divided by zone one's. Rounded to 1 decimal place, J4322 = 0.9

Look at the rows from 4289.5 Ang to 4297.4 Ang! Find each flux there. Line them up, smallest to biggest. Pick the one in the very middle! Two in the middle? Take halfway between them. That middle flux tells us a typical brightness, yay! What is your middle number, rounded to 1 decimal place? 13.9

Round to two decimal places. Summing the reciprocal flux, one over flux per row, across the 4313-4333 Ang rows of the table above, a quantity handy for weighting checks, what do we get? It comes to 1.45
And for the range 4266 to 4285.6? 1.45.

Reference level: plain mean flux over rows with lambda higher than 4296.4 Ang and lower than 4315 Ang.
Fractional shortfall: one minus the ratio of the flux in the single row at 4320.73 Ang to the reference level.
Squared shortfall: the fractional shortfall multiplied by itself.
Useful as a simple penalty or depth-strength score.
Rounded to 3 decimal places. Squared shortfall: 0.006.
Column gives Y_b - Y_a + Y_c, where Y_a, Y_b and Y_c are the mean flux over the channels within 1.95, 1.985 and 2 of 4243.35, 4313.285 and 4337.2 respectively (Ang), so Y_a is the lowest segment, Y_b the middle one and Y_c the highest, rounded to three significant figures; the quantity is 15.9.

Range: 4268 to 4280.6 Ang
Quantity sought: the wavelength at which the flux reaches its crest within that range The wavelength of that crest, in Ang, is 4276.19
